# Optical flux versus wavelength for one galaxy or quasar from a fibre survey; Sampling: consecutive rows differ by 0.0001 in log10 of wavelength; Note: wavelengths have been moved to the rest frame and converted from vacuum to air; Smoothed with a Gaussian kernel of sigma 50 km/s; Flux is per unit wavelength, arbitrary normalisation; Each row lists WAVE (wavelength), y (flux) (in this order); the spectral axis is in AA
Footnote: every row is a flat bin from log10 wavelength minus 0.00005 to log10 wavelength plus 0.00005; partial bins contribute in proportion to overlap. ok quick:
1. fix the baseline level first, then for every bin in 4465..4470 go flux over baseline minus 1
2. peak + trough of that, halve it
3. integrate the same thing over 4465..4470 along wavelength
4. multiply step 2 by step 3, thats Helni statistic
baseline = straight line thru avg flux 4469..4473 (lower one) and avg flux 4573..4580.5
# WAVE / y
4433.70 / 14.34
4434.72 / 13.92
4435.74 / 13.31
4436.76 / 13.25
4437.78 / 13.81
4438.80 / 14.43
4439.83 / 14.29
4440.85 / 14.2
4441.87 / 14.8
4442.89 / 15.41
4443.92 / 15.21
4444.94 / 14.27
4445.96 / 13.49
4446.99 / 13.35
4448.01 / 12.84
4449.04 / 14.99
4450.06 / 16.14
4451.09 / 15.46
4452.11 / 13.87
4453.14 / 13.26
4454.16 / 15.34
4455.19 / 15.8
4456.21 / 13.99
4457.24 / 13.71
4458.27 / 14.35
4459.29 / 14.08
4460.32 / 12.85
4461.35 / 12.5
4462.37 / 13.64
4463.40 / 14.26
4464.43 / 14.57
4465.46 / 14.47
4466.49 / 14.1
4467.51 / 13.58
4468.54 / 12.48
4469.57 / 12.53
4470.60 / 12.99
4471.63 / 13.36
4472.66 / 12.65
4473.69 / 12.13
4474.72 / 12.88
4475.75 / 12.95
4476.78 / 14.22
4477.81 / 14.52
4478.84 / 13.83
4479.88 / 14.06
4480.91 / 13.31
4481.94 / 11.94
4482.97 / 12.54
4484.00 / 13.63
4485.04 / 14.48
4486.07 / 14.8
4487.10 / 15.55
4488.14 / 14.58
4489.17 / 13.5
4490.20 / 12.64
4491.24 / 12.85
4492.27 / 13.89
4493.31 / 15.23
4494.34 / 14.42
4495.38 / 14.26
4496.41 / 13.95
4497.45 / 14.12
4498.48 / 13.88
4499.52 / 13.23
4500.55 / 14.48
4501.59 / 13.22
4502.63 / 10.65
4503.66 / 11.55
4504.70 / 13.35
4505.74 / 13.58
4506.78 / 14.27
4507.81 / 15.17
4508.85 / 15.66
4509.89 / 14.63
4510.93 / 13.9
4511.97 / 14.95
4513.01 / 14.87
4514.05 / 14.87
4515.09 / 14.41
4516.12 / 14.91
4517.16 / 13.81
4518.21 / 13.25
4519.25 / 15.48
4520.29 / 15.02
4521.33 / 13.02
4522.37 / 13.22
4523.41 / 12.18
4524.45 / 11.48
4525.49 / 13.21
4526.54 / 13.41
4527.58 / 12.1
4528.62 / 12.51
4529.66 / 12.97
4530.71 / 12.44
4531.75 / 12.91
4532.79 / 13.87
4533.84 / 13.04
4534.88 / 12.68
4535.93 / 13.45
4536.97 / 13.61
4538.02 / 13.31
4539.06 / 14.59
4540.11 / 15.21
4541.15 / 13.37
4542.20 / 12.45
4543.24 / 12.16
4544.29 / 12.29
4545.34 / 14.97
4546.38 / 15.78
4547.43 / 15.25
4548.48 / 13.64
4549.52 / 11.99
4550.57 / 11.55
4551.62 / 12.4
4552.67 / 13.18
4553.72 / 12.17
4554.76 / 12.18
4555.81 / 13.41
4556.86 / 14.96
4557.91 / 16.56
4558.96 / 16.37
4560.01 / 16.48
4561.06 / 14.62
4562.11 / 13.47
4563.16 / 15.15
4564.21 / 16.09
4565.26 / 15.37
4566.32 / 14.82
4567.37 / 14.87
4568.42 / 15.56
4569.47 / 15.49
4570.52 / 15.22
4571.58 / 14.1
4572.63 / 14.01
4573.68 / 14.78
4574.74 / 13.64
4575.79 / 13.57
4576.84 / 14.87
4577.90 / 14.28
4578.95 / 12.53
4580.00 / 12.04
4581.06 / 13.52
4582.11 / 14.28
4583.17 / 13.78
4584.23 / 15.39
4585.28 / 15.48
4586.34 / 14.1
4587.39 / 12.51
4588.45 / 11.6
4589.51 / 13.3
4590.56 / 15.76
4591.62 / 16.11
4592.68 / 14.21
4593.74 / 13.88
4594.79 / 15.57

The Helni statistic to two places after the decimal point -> 0.01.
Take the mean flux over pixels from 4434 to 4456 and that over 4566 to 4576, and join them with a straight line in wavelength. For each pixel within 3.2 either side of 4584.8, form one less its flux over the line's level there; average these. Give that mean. 0.03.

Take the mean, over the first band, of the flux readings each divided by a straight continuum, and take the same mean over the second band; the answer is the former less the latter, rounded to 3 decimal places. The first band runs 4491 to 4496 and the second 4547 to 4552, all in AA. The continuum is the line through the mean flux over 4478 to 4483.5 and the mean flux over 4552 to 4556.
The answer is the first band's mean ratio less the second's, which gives 0.065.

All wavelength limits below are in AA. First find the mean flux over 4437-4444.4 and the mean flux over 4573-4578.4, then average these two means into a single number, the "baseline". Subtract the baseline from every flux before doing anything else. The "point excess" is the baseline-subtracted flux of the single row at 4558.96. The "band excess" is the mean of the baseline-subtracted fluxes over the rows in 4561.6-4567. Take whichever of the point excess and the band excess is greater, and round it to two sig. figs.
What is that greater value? 2.0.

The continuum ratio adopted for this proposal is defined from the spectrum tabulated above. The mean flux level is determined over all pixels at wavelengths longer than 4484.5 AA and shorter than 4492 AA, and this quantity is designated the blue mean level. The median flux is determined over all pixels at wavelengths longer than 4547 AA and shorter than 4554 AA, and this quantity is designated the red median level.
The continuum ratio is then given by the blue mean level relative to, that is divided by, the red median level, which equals 1.13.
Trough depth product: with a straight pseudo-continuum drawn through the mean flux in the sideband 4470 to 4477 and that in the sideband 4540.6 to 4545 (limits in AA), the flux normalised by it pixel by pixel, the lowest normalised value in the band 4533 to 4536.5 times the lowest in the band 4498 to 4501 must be 1.03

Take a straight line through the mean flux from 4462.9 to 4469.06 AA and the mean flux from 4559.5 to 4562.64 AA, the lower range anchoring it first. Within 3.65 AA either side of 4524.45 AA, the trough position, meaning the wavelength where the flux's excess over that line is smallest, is 4524.45 AA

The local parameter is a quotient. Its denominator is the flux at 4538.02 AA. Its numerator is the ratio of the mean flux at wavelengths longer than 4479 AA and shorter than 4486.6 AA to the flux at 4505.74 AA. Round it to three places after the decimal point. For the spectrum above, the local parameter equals 0.075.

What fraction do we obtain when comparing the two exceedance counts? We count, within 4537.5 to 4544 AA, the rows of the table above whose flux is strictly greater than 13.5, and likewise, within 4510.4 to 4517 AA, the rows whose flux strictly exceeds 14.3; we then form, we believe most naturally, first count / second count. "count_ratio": 0.4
